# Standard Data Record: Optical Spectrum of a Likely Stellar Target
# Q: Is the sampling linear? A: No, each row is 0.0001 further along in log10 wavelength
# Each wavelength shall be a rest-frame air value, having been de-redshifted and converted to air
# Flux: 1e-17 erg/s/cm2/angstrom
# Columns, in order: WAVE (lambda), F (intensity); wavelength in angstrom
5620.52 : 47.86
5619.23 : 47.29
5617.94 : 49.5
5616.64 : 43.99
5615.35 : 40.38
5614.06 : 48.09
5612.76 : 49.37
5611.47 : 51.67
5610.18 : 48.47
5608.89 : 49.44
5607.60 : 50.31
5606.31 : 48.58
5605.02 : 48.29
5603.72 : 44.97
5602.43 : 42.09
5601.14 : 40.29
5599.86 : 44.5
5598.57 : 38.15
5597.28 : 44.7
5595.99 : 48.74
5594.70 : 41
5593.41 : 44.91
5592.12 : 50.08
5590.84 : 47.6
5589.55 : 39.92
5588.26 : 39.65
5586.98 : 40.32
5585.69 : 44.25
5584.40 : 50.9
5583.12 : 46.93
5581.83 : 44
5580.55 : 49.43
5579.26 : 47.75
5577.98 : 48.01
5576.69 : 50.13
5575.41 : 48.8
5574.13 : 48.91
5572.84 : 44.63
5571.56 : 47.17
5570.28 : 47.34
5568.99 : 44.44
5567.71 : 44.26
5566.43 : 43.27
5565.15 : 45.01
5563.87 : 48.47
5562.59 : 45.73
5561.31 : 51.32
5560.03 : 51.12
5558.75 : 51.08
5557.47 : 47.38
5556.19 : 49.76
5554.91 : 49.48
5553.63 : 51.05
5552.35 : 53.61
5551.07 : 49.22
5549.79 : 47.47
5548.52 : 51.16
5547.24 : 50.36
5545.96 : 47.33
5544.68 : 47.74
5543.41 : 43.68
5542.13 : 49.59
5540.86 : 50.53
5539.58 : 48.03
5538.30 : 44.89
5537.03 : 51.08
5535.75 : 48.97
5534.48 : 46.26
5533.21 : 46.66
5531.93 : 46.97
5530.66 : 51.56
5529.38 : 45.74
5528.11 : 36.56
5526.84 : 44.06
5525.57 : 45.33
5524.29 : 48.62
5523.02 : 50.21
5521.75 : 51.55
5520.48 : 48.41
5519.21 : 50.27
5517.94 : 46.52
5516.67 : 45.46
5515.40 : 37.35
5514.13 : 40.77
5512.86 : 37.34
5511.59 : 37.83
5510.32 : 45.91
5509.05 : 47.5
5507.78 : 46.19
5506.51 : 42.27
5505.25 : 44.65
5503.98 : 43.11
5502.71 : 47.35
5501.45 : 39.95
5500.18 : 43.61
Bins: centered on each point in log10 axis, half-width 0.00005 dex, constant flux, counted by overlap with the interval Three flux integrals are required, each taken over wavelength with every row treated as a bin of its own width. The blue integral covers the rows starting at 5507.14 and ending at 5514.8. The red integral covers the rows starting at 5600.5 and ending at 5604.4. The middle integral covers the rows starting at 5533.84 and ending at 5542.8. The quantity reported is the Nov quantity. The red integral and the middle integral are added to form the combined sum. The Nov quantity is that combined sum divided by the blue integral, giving 1.8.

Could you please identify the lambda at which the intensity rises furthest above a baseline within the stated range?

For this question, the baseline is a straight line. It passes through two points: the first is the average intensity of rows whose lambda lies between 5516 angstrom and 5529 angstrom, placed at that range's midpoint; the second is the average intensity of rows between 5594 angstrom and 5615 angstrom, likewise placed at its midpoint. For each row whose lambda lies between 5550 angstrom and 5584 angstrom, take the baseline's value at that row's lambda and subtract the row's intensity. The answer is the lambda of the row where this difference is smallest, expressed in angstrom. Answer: 5552.35 angstrom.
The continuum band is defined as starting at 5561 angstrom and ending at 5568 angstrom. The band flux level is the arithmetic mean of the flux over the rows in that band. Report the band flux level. 46.3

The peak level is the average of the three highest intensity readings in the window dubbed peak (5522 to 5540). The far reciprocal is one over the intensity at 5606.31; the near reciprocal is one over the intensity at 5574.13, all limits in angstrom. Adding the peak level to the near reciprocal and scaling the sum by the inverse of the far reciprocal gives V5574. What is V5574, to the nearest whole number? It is 2476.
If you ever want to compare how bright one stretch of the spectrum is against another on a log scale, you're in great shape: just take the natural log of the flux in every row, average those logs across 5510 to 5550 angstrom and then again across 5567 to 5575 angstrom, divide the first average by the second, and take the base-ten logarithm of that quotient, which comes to 0.000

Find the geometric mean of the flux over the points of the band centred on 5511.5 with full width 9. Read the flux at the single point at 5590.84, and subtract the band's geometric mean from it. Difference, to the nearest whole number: 6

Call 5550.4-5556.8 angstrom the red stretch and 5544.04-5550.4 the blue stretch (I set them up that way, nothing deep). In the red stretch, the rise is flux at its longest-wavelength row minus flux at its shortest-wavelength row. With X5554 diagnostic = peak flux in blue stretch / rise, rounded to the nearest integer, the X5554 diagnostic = 95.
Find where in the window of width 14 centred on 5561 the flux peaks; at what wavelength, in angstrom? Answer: 5561.31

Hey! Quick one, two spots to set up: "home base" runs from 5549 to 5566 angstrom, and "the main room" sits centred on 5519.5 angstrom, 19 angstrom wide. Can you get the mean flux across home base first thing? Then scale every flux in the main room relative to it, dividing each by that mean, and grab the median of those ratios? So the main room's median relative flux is 0.92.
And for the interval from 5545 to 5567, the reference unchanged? 1.00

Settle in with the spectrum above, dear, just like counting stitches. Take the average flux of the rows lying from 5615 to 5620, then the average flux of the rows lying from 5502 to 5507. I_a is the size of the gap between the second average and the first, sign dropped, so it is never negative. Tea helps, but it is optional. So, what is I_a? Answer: 1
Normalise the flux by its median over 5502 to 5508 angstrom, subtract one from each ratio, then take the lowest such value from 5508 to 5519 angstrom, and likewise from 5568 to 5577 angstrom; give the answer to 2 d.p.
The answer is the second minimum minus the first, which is 0.16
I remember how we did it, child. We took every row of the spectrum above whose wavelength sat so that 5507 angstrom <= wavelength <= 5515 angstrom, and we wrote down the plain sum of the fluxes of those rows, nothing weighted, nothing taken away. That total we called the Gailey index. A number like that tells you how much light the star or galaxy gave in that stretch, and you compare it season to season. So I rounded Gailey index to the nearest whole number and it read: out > 256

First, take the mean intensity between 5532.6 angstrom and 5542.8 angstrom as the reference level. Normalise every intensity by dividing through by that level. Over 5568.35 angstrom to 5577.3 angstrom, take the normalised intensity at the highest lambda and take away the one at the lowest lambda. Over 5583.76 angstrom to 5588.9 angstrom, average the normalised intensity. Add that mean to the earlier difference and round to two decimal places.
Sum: 1.03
